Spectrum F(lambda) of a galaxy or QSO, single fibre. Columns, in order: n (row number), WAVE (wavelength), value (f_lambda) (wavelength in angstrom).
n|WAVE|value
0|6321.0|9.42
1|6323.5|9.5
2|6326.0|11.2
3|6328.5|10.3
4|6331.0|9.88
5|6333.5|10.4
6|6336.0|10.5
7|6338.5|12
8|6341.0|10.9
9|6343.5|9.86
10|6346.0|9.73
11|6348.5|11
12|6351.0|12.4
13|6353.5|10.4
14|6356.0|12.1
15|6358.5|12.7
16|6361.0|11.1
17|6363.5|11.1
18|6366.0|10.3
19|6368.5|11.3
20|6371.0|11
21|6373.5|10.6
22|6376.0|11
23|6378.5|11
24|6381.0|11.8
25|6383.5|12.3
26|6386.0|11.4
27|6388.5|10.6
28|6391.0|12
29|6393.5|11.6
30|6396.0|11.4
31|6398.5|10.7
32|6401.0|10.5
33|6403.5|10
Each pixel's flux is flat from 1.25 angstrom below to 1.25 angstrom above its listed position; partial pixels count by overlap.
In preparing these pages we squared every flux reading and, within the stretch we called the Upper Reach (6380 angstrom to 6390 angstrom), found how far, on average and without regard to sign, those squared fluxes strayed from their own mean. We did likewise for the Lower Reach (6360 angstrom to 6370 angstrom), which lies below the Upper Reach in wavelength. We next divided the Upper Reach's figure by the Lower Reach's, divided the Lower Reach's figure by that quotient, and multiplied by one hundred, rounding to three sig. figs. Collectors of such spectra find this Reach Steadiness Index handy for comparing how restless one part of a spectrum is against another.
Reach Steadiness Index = 404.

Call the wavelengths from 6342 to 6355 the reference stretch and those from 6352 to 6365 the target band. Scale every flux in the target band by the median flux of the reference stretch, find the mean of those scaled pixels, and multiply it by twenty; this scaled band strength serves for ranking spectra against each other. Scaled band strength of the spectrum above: 22.1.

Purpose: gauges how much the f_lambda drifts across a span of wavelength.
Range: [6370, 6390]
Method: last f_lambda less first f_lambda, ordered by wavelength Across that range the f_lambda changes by -0.4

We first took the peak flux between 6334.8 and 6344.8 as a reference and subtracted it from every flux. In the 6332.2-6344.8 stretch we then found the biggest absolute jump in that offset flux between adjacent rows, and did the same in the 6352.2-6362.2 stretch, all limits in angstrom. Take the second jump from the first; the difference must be -0.2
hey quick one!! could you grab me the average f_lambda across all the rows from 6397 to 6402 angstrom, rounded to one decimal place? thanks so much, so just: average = 10.6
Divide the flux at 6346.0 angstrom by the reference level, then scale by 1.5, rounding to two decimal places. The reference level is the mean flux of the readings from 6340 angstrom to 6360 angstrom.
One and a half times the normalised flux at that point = 1.31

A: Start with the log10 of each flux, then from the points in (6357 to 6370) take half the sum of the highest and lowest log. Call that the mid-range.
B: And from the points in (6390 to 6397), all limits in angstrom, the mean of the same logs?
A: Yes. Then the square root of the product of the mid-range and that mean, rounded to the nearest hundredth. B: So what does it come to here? 1.06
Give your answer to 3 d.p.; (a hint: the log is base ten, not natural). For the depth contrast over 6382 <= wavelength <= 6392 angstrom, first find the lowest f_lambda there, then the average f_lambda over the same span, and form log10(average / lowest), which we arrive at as 0.038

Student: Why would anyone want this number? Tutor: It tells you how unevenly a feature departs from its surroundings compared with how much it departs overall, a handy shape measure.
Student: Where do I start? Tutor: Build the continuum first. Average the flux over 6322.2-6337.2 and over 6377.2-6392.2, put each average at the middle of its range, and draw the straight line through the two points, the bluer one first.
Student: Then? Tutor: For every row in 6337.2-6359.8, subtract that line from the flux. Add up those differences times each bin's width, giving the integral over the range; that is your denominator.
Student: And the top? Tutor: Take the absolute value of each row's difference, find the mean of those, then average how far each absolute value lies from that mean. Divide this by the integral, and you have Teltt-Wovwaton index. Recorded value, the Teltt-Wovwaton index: 0.04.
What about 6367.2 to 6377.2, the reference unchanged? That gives -0.06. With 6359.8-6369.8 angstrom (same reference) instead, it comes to -0.21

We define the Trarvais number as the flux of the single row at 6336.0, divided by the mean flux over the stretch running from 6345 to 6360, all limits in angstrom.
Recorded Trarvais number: 0.92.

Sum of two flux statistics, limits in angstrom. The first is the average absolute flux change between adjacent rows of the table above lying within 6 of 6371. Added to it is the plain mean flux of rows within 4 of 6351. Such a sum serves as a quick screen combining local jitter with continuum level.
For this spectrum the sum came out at 11.8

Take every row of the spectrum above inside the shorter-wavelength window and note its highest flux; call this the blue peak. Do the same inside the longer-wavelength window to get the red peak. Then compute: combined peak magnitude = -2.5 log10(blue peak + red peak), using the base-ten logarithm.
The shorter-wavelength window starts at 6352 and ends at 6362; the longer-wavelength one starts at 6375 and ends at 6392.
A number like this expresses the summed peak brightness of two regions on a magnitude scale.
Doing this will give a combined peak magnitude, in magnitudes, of -3.49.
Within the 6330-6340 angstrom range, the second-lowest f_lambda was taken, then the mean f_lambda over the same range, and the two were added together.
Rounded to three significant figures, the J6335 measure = 21.1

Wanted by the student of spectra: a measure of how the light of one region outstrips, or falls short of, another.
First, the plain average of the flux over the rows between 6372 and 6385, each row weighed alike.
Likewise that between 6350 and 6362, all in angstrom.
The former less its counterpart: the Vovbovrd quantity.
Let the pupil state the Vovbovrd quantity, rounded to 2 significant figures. -0.40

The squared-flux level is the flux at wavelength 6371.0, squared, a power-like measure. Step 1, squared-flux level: 121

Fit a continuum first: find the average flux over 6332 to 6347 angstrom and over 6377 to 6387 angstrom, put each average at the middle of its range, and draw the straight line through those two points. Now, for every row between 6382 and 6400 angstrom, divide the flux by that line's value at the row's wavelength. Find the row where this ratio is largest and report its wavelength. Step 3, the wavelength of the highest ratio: 6383.5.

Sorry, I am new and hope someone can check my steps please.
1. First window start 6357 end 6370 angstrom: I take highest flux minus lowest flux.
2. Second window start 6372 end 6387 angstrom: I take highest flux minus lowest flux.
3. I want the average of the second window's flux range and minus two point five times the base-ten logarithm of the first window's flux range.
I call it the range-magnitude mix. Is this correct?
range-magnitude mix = 0.37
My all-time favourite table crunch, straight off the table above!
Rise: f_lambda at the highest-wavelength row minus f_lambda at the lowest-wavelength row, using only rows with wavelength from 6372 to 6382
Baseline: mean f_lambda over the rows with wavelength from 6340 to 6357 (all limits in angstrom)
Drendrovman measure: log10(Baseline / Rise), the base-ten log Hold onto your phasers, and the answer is 0.96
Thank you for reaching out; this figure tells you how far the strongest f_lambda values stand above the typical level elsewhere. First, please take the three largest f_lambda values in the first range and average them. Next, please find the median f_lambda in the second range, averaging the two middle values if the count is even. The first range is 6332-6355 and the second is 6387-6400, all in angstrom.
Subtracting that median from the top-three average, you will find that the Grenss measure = 0.40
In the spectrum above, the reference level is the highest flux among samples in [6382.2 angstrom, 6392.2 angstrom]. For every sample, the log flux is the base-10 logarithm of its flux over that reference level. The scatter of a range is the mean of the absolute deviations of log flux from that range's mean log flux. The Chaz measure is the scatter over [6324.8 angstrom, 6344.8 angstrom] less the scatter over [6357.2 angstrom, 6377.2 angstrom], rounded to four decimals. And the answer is 0.0060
